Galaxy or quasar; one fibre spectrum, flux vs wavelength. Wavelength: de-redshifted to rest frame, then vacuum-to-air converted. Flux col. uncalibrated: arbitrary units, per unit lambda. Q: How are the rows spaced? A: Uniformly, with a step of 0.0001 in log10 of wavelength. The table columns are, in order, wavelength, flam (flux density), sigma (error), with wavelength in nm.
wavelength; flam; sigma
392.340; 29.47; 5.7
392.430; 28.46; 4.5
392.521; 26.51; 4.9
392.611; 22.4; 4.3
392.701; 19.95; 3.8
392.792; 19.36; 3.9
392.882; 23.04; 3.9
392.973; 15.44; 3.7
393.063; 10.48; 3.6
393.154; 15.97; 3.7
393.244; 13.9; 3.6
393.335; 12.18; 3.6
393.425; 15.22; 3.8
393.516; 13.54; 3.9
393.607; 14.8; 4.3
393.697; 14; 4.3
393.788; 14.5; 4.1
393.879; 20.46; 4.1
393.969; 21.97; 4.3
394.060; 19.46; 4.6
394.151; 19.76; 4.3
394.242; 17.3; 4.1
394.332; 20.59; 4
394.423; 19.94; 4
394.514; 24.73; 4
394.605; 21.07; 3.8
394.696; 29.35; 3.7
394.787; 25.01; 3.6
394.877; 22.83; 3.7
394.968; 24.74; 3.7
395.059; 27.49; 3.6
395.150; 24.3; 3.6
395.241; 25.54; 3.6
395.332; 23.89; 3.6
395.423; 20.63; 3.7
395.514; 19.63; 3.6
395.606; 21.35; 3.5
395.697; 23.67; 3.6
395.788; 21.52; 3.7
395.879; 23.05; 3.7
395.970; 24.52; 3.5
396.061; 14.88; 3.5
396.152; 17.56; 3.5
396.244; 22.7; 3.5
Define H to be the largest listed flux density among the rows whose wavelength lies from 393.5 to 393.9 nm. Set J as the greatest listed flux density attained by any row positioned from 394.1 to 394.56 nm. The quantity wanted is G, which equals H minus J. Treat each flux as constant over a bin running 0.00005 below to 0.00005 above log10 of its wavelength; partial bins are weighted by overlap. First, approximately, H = 20.46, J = 24.73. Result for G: -4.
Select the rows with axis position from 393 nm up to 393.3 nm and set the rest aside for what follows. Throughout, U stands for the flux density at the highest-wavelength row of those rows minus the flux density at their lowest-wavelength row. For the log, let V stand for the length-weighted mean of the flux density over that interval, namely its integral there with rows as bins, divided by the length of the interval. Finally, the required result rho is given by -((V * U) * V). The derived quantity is -626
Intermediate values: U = 3.4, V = 14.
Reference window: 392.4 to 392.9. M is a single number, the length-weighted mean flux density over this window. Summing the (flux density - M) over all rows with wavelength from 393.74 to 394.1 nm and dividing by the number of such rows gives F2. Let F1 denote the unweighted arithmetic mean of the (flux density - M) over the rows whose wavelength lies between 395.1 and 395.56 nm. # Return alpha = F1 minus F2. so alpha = 4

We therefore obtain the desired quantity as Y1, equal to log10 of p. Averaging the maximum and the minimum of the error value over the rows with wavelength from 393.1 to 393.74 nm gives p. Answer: 0.60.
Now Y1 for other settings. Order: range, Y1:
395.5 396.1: 0.56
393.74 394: 0.62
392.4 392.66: 0.66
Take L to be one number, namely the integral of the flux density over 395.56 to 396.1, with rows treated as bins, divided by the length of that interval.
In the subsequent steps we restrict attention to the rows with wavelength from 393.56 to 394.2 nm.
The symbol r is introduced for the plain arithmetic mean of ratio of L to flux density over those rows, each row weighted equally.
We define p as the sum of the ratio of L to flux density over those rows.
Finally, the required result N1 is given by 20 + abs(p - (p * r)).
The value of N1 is 22.2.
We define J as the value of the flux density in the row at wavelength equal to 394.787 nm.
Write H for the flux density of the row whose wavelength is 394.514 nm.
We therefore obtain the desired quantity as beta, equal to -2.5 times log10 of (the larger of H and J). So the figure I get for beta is -3.50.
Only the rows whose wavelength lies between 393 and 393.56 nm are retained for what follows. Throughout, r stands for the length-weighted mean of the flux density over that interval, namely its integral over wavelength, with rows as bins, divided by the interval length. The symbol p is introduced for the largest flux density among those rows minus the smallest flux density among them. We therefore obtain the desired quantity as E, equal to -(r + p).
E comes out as -19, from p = 5.5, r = 13.6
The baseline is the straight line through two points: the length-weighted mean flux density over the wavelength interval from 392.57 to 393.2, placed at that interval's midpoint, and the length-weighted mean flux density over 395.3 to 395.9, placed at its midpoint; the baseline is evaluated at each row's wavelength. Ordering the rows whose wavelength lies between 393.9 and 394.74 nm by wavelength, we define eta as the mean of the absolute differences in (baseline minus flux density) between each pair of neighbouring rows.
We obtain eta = 3.24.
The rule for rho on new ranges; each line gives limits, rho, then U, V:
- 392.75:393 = 1499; -3.9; 20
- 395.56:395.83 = -84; 0.2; 22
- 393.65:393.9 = -1634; 6.5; 16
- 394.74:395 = 159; -0.3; 24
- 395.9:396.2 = 2599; -7.0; 19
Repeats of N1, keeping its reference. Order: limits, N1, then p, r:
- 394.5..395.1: 20.8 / 6.1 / 0.87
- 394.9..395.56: 20.5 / 6.4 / 0.92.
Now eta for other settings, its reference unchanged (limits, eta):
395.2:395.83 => 2.06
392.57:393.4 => 3.63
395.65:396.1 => 3.70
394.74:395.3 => 2.23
